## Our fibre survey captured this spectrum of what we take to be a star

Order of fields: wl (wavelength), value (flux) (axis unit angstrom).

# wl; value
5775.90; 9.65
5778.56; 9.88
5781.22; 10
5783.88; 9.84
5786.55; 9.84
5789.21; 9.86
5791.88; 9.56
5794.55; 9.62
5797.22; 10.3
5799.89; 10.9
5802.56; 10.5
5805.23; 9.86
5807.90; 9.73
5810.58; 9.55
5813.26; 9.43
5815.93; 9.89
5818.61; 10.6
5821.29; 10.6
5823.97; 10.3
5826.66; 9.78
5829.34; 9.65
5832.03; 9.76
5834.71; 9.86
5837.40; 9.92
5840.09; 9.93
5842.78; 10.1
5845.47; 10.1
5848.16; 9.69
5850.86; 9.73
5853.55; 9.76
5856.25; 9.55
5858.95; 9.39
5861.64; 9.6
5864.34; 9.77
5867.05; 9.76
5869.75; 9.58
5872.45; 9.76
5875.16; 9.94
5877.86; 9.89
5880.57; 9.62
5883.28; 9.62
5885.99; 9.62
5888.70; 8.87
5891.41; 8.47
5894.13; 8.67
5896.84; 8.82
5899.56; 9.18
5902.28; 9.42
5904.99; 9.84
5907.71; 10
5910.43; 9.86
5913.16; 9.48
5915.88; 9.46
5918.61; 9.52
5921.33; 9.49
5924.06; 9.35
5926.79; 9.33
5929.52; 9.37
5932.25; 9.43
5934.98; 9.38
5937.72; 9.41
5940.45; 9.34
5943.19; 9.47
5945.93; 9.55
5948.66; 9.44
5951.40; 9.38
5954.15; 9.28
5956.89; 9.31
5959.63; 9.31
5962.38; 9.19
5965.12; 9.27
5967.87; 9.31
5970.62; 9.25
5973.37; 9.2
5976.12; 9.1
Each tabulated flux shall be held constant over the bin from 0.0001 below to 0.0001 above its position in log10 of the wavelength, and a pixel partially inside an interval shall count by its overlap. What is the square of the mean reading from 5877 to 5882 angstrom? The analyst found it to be 95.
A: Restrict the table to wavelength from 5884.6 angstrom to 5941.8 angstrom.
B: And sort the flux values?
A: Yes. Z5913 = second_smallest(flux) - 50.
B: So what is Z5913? -41.3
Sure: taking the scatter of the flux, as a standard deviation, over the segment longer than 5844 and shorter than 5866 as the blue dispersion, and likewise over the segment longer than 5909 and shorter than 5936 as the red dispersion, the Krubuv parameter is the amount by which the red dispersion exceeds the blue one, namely -0.05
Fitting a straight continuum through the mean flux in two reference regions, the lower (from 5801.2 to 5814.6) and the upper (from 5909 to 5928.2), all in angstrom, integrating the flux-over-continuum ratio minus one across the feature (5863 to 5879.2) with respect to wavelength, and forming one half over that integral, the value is 2.0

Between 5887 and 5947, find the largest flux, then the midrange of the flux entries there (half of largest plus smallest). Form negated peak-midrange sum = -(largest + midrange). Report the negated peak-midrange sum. -19.2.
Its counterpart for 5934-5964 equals -18.9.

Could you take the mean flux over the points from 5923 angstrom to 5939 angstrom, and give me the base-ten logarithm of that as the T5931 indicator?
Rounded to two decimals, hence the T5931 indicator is 0.97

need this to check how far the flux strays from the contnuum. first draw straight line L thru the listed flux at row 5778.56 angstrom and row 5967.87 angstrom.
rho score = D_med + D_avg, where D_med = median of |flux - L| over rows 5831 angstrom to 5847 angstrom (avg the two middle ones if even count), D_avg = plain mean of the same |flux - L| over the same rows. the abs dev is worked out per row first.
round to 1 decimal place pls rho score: 0.5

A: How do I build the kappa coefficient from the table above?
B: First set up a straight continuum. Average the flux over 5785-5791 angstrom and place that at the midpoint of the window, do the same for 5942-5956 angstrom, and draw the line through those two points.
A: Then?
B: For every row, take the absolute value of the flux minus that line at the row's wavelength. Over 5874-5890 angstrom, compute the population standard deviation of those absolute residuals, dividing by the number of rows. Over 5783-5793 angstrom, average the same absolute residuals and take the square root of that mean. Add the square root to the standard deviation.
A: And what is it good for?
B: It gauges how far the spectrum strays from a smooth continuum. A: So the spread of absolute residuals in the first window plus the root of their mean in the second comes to 0.5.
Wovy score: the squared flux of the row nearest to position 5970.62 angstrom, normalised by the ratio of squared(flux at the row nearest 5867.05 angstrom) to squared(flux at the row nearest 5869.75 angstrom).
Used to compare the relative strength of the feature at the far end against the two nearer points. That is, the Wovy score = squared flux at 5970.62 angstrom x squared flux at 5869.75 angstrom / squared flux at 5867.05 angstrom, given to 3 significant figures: 82.4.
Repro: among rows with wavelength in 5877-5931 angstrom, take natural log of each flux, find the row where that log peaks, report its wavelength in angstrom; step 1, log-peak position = 5907.71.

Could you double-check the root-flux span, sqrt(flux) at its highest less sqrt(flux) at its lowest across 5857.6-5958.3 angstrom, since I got 0.25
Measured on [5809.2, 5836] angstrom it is 0.18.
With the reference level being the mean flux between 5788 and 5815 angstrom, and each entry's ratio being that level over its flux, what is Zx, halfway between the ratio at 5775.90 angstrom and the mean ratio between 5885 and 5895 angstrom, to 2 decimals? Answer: 1.07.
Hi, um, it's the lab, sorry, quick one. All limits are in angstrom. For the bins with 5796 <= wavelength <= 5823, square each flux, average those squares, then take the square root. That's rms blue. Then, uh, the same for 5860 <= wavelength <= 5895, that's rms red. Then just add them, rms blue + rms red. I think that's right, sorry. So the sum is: 19.6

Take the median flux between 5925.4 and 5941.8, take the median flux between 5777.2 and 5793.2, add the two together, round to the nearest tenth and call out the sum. 19.2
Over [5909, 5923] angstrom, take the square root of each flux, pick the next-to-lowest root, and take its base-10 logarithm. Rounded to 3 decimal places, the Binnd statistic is 0.488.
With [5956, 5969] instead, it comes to 0.484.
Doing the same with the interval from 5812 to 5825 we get 0.498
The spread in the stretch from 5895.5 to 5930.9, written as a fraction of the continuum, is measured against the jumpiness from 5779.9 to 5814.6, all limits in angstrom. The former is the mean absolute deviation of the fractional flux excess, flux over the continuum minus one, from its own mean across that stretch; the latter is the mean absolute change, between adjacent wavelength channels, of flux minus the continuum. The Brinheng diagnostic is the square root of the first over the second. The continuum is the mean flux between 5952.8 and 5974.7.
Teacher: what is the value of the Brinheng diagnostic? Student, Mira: 0.29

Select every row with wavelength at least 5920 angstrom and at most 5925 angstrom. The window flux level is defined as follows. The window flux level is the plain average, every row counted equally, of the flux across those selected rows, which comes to 9.42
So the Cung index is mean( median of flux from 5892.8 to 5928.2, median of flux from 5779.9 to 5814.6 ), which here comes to 9.65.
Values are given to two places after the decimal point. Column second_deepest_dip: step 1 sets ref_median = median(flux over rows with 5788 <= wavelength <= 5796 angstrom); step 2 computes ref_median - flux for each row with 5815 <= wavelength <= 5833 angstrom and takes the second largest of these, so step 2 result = -0.14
